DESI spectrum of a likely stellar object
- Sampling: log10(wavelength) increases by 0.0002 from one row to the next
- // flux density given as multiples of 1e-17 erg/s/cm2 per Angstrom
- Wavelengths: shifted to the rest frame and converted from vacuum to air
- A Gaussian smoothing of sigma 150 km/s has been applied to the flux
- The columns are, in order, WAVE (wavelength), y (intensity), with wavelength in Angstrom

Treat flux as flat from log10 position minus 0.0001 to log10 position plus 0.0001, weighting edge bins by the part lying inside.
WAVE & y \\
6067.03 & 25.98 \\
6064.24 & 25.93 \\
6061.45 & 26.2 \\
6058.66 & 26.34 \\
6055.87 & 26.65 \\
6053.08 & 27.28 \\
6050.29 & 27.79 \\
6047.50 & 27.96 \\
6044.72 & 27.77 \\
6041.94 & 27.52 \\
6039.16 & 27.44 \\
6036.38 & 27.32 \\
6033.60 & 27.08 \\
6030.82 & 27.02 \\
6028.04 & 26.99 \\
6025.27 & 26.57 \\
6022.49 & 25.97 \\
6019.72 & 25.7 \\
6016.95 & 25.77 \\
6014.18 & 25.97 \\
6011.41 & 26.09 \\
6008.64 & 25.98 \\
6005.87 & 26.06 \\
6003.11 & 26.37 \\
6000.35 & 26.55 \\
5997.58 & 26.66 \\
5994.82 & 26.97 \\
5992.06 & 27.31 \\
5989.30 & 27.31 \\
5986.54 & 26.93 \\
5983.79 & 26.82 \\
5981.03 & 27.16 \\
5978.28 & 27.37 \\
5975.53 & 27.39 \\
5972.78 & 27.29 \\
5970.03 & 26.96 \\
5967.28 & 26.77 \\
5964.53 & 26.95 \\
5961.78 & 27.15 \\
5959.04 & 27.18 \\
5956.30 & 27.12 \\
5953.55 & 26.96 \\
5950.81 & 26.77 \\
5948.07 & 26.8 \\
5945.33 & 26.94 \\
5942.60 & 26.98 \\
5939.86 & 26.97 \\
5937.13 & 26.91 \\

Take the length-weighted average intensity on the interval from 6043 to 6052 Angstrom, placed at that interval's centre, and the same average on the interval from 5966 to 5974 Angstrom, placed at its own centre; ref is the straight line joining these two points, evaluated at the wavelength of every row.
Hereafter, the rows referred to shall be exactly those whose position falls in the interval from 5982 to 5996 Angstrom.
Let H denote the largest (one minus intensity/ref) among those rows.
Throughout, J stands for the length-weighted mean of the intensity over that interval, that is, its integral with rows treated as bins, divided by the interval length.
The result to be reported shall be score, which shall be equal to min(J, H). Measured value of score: 0.012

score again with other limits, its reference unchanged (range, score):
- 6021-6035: 0.057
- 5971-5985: 0.012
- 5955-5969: 0.007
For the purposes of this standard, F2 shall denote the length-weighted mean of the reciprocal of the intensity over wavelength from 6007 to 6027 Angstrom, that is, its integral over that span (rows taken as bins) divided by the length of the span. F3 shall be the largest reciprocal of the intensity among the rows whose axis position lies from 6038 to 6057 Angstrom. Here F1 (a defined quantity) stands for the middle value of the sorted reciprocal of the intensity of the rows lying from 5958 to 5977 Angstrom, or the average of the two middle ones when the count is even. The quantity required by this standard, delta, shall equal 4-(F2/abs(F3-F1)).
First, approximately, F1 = 0.0368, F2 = 0.0384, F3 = 0.0375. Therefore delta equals -52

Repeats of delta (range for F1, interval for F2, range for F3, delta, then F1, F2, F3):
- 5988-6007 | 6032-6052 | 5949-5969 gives -232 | 0.0375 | 0.0363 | 0.0374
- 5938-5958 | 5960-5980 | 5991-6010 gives -22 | 0.0371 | 0.0369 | 0.0385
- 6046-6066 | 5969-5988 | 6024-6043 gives -322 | 0.0375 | 0.0369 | 0.0376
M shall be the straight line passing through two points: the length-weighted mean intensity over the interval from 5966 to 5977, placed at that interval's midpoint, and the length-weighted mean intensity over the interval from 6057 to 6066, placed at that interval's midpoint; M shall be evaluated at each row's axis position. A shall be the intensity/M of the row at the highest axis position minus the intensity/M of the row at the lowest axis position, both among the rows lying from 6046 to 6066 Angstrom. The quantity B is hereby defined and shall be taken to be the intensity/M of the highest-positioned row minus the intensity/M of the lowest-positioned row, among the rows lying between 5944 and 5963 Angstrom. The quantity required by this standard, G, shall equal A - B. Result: -0.08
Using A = -0.071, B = 0.014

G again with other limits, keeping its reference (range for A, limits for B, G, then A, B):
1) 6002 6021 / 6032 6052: -0.05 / -0.019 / 0.034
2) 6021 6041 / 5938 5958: 0.05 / 0.062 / 0.012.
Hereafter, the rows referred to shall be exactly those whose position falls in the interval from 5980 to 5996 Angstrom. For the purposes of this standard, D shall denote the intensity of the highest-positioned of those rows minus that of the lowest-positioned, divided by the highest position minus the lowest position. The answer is -0.01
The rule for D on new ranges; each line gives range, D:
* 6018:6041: 0.09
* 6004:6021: -0.03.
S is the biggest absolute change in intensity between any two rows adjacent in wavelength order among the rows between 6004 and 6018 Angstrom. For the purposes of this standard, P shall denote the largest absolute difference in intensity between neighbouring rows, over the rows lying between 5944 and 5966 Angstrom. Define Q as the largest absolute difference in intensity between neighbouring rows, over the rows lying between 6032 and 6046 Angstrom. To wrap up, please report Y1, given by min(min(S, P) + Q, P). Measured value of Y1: 0.20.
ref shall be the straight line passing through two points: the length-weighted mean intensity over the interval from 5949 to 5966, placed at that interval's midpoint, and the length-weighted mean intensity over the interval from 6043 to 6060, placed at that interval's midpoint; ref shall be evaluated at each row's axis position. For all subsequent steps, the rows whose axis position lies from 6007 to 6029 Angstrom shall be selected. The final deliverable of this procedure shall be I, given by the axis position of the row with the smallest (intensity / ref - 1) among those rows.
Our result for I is 6019.72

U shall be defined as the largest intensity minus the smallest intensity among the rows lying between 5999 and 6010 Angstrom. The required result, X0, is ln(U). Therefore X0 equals -0.56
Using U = 0.6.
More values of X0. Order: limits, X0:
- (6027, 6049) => -0.03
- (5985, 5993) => -0.97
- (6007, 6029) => 0.25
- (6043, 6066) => 0.71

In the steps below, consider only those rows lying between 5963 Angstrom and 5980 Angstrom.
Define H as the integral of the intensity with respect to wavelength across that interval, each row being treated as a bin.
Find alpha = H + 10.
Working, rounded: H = 461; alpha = 471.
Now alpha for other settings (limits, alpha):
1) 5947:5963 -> 442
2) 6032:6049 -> 478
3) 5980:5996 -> 443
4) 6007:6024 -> 450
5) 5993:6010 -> 460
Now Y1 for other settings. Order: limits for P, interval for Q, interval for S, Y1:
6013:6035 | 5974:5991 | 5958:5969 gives 0.58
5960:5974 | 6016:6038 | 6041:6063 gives 0.33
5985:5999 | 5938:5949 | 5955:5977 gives 0.38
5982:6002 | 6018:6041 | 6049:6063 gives 0.38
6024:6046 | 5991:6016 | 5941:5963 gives 0.42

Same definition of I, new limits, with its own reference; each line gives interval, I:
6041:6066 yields 6064.24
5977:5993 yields 5983.79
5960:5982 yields 5967.28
